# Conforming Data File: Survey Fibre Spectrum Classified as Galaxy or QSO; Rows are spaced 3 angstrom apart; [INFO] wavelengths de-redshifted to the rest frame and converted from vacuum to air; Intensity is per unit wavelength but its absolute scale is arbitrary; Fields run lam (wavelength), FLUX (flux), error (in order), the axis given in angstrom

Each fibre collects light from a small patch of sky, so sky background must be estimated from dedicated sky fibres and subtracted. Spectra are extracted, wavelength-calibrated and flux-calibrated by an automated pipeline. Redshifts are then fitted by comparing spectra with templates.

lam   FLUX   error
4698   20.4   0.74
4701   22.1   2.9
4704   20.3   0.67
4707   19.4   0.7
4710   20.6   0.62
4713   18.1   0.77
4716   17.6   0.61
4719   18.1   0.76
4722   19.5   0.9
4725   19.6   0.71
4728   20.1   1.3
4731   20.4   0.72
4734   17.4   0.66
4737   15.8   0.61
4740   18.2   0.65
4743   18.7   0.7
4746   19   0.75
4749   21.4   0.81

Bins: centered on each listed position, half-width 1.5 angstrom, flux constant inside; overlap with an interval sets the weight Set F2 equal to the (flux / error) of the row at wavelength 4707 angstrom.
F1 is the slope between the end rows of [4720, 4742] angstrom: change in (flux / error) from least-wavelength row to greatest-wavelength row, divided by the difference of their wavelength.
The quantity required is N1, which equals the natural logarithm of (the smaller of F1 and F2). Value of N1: -1.04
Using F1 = 0.35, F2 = 27.7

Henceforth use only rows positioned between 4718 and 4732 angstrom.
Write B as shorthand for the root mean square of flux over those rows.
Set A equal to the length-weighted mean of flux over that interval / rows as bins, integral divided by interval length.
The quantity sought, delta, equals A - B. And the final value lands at 0.005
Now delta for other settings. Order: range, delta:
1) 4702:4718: 0.020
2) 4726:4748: 0.032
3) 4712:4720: -0.022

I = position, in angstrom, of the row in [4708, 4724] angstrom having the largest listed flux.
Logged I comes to 4710 angstrom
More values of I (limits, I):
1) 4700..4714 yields 4701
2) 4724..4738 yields 4731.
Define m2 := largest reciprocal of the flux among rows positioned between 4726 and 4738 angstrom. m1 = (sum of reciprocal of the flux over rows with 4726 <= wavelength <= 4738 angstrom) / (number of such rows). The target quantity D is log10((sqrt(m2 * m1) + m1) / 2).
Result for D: -1.24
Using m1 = 0.0549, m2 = 0.063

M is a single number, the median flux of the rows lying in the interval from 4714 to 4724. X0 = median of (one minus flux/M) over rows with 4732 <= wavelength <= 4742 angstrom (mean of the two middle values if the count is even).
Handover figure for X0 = 0.039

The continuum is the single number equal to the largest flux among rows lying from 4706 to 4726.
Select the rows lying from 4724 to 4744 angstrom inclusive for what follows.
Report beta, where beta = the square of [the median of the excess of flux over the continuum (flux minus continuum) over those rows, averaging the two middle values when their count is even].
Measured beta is 4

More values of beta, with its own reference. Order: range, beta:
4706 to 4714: 1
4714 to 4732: 1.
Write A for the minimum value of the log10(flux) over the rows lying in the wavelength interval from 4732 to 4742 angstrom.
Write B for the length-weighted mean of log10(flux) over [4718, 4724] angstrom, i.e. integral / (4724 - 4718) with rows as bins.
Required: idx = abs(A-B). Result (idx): 0.078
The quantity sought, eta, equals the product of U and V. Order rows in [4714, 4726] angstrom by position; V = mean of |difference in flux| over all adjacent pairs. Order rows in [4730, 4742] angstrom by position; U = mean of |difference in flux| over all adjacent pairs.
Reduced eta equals 1.6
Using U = 2.3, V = 0.7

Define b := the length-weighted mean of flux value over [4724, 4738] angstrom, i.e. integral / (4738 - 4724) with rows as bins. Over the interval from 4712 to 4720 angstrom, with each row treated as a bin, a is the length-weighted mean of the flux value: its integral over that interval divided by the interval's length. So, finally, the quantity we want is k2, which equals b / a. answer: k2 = 1.05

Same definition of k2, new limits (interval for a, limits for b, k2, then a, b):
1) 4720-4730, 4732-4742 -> 0.88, 19.7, 17.4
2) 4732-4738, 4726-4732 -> 1.19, 17.0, 20.2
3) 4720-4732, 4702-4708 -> 1.01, 19.8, 20.1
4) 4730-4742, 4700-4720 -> 1.09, 17.9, 19.4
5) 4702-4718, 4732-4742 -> 0.90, 19.3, 17.4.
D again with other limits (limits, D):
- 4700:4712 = -1.31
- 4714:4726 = -1.26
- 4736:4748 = -1.24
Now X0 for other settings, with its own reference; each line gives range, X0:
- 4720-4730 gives -0.083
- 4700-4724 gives -0.075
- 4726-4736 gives -0.110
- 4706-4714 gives -0.072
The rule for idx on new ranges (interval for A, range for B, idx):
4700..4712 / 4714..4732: 0.006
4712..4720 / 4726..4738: 0.021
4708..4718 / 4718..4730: 0.042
